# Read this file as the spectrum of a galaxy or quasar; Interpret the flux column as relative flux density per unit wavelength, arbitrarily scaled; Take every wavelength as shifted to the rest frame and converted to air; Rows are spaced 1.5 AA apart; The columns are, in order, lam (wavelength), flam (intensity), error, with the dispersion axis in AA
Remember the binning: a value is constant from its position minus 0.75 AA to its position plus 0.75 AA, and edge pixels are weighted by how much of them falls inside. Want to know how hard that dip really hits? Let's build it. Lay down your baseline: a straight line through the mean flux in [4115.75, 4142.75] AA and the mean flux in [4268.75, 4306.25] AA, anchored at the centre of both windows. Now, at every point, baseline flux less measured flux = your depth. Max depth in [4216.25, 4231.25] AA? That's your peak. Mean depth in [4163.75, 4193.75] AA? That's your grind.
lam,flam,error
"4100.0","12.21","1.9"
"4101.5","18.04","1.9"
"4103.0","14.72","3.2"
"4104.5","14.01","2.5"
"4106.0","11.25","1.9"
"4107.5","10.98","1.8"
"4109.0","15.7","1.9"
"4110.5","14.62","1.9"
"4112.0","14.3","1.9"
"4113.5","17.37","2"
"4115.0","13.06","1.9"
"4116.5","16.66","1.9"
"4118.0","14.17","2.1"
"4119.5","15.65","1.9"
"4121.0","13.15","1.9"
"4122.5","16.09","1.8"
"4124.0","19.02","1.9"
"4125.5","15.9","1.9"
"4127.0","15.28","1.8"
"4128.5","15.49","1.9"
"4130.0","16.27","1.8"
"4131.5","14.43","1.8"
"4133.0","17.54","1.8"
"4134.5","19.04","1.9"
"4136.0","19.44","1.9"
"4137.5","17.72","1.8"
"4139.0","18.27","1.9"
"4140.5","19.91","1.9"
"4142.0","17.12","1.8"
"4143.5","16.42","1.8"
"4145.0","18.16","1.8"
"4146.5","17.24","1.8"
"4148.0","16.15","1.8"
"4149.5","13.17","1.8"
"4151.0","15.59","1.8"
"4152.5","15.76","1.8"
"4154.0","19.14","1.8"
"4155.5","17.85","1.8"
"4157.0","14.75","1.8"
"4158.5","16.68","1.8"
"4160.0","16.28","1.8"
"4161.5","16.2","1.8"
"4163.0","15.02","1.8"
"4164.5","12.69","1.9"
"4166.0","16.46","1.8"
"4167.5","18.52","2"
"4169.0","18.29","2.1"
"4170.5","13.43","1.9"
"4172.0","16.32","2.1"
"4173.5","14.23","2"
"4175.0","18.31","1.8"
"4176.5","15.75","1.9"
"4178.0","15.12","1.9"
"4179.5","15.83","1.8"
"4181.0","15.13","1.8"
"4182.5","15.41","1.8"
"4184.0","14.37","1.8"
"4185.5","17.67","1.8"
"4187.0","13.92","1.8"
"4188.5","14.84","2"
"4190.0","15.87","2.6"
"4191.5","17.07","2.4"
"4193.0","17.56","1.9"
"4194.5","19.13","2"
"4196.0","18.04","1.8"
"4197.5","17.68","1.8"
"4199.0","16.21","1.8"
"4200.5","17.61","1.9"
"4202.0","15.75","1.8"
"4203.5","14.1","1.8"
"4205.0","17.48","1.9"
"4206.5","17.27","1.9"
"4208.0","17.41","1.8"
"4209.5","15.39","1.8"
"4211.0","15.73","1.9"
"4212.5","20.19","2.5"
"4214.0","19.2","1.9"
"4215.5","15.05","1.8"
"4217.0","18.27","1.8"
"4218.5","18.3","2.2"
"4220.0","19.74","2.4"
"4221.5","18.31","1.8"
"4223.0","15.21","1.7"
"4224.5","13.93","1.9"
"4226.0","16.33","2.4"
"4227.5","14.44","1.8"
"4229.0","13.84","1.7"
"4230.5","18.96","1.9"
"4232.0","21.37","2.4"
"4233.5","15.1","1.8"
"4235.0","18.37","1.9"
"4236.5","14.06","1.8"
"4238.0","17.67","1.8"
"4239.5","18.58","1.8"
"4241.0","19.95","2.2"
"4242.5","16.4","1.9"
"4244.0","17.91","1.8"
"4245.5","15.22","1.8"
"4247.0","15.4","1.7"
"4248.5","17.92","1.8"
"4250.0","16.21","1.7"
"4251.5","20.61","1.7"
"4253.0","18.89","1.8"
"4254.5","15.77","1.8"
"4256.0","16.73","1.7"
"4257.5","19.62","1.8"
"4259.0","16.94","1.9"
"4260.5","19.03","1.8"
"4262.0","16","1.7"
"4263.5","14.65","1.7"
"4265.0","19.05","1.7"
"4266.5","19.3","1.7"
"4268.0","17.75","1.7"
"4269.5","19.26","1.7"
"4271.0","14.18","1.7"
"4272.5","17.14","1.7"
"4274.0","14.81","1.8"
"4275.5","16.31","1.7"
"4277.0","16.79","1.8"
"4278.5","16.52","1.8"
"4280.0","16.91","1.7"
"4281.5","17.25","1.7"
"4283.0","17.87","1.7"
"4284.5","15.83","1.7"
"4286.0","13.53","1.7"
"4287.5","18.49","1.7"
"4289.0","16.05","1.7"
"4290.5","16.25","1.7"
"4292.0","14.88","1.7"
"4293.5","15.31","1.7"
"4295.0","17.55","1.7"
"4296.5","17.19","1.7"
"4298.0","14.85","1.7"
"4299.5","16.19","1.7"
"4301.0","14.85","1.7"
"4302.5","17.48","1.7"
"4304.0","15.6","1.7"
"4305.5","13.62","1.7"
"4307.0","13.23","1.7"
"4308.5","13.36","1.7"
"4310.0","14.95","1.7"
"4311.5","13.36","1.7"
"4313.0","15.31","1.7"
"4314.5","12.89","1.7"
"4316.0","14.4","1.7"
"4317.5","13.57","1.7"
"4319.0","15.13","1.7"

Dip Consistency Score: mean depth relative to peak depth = 0.28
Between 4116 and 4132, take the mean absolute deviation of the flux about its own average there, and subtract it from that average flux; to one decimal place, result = 14.6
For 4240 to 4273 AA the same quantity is 15.9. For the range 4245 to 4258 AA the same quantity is 15.7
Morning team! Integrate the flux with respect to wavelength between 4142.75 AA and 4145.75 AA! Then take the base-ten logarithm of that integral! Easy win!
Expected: 1.7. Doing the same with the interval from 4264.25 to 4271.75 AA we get 2.1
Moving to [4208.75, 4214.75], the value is 2.0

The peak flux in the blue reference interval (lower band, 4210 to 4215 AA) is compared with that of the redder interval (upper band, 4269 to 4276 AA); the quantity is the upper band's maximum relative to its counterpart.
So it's 0.95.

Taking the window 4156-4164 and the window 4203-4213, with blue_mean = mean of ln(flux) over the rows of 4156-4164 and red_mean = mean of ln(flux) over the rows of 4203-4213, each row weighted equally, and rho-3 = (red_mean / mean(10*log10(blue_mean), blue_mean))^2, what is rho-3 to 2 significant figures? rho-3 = 0.62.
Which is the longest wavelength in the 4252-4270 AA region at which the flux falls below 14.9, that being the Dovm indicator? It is 4263.5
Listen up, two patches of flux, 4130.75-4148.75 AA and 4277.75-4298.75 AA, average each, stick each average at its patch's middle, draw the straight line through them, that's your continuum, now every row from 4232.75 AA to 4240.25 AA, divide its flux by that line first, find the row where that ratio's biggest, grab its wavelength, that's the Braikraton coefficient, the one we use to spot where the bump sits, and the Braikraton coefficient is 4239.5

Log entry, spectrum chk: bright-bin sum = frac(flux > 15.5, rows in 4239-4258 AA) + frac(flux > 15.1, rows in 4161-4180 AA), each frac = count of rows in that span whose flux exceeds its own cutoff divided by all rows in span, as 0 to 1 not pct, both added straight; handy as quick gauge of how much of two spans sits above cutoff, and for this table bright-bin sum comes 1.54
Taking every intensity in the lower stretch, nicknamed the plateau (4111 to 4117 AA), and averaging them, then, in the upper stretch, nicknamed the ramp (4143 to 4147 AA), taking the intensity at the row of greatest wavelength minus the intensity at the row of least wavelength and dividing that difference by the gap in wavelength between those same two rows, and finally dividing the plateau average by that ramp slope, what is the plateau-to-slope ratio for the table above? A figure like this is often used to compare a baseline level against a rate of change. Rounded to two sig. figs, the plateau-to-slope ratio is 56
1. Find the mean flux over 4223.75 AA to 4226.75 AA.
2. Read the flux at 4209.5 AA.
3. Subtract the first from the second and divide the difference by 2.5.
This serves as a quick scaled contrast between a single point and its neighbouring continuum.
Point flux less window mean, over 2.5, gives 0.1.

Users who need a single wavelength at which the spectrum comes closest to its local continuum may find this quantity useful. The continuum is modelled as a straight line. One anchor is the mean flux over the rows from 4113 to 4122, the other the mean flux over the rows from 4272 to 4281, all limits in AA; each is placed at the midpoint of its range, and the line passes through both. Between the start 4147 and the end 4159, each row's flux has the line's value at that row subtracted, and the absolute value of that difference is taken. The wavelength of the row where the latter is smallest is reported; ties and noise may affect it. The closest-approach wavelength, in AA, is 4151.0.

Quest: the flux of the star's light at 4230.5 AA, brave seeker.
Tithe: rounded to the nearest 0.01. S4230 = 18.96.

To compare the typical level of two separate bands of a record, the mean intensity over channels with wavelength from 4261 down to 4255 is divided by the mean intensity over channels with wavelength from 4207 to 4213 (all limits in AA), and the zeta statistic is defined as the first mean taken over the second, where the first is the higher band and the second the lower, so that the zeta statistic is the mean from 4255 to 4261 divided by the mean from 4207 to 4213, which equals 1.05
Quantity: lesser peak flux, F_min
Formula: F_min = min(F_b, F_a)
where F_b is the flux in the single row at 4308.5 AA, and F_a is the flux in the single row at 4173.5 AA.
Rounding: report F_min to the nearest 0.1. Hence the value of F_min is 13.4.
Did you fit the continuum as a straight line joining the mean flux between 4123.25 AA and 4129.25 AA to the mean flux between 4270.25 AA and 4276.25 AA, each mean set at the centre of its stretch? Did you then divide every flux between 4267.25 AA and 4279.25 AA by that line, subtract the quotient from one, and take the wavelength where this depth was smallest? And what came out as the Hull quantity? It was 4269.5 AA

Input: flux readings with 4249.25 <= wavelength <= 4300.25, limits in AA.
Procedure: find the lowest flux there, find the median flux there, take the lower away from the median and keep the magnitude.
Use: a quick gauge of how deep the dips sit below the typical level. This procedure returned 3.2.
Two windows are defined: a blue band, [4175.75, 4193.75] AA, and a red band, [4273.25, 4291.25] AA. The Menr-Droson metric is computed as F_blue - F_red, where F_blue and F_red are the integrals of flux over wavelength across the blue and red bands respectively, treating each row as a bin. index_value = -12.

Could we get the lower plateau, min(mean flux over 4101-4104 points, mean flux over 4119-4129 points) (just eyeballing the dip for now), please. 15.8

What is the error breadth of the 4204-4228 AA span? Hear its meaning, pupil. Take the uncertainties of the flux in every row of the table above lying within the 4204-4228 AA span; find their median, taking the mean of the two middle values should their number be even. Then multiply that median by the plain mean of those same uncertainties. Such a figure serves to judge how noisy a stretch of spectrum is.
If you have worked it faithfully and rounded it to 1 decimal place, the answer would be 3.7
